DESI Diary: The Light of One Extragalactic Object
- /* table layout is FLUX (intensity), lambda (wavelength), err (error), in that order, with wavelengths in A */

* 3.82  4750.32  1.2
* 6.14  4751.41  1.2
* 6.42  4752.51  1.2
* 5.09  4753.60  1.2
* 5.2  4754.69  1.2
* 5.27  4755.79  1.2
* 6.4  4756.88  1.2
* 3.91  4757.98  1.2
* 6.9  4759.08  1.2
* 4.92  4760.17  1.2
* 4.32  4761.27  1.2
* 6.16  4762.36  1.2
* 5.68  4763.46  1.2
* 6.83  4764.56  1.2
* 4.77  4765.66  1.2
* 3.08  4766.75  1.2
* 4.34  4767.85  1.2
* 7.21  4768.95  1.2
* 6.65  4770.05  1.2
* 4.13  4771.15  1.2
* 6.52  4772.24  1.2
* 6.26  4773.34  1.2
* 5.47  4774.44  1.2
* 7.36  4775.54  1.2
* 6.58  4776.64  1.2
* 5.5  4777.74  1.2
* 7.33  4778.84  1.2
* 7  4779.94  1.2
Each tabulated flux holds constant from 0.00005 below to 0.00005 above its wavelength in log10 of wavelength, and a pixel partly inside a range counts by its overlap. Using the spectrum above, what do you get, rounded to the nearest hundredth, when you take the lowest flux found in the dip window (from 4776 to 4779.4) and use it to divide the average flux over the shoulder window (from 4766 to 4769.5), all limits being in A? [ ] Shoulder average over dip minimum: 0.89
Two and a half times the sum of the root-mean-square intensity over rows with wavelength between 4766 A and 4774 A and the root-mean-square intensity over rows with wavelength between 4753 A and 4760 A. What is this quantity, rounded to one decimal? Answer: 28.0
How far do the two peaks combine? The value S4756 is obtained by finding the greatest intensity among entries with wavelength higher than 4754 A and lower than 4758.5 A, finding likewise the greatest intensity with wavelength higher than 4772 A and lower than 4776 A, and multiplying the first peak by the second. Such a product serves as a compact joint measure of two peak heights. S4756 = 47.1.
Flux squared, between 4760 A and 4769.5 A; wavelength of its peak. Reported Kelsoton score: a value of 4768.95 A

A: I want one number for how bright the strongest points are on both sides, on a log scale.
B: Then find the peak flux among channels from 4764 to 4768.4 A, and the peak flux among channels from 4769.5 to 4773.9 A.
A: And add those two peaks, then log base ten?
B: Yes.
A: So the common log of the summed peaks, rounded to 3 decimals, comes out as 1.130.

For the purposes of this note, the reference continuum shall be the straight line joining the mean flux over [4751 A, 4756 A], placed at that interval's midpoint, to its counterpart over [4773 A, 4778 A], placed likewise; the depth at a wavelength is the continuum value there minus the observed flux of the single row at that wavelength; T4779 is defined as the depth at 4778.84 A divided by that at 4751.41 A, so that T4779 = 1.7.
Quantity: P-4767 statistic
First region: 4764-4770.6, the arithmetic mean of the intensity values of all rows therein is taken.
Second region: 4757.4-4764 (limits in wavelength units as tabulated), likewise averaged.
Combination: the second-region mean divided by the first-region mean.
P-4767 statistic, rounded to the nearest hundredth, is 0.97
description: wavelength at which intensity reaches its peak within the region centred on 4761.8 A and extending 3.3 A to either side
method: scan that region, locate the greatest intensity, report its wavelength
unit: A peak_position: 4759.08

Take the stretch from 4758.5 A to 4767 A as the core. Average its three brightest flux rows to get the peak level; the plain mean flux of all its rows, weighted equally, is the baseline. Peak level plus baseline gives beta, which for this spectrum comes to 12.0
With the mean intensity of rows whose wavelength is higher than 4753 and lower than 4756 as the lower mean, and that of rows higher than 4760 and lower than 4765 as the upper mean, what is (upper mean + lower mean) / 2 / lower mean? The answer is 1.04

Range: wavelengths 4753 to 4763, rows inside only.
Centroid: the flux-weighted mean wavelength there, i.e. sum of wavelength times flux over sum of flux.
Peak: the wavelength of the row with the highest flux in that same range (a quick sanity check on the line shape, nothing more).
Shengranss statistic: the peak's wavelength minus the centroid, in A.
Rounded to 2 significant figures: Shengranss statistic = 1.1 A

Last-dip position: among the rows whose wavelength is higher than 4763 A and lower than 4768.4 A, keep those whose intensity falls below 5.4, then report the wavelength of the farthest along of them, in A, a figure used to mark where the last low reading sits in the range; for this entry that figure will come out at 4767.85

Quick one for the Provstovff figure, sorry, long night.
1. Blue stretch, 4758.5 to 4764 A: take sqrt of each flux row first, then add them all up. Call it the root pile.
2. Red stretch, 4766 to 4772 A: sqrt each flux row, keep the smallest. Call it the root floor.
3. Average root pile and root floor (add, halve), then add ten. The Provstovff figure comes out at 16.8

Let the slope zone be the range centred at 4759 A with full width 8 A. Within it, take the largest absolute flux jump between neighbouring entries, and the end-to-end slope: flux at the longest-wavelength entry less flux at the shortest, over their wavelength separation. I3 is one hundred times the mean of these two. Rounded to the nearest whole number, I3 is 156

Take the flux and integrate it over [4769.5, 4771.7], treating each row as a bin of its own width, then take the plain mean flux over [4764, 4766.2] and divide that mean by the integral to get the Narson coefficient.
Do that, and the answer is 0.49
